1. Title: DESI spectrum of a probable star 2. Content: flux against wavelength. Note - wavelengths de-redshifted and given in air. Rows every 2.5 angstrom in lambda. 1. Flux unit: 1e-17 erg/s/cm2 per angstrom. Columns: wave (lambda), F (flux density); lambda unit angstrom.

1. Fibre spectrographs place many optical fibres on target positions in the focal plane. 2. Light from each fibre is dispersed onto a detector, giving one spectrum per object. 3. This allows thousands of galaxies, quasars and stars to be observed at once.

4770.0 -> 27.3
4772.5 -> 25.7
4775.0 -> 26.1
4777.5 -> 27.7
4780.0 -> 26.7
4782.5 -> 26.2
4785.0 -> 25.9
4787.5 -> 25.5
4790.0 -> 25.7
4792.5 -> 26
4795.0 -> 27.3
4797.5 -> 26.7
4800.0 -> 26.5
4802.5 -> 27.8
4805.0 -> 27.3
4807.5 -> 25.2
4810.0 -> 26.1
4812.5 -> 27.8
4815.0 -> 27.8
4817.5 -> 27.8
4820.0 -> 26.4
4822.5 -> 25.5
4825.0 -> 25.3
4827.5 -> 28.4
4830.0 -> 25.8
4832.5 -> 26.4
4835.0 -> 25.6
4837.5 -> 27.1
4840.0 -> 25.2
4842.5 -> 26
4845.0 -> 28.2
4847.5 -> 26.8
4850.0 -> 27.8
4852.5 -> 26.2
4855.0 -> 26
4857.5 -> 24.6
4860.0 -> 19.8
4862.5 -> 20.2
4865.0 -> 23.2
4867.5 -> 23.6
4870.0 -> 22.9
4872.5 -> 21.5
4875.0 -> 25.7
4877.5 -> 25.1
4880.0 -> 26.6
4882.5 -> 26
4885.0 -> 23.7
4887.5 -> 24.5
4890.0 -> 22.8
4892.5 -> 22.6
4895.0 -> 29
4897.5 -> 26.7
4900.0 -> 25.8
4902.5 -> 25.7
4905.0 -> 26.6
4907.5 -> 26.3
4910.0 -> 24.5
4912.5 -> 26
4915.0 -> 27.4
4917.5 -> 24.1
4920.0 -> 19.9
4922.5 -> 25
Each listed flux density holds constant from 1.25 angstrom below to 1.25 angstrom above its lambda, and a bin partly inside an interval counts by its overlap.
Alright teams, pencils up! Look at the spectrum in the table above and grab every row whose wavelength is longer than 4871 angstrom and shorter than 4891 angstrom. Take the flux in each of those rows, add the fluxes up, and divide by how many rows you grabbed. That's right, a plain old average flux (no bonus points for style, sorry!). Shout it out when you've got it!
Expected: 24.5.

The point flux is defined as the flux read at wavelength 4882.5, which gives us 26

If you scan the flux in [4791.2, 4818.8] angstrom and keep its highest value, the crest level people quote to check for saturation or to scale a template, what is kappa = 27.8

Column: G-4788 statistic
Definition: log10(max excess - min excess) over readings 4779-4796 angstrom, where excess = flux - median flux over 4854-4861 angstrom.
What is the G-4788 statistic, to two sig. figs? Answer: 0.26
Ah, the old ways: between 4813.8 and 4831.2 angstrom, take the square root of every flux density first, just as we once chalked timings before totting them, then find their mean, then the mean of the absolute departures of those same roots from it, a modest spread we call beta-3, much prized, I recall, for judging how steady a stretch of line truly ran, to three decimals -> 0.106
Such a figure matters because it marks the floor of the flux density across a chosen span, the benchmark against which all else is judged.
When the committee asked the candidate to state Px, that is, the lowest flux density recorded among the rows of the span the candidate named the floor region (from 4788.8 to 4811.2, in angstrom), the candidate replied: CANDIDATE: 25.2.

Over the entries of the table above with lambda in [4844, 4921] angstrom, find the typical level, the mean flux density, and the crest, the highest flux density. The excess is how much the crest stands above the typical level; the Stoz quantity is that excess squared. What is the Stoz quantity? 17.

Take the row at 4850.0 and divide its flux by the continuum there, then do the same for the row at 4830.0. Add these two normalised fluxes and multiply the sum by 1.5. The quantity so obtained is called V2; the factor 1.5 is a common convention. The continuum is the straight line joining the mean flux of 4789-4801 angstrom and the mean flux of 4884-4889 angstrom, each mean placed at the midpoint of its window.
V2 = 3.18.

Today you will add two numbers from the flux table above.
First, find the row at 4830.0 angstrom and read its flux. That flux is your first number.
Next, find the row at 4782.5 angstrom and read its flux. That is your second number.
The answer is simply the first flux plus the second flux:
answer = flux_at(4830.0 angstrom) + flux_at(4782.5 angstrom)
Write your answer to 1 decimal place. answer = 52.0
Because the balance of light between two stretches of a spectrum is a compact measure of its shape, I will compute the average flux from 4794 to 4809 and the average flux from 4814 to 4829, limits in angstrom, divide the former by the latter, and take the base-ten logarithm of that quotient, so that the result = -0.001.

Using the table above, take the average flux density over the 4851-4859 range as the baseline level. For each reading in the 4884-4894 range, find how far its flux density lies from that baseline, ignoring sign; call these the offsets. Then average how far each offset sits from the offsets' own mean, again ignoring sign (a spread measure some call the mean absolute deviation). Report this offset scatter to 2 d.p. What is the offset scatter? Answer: 0.70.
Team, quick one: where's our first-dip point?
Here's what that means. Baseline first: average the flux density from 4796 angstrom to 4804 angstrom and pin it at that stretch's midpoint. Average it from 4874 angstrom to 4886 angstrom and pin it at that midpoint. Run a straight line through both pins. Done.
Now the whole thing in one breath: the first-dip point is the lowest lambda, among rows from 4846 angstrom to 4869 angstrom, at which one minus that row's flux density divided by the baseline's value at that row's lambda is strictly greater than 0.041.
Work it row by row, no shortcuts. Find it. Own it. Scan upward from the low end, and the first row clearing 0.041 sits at 4857.5 angstrom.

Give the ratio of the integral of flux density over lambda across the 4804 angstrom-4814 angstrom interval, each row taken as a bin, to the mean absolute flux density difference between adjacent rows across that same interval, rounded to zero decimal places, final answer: 170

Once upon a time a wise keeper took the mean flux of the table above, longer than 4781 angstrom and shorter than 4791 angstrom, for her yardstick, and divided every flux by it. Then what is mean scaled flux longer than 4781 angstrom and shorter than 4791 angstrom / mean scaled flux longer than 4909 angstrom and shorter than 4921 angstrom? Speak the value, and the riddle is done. 1.06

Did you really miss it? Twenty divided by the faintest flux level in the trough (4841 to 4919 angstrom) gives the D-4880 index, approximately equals 1.01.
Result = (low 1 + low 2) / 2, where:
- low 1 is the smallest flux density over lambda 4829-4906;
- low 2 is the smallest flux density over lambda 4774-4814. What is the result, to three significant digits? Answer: 22.5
